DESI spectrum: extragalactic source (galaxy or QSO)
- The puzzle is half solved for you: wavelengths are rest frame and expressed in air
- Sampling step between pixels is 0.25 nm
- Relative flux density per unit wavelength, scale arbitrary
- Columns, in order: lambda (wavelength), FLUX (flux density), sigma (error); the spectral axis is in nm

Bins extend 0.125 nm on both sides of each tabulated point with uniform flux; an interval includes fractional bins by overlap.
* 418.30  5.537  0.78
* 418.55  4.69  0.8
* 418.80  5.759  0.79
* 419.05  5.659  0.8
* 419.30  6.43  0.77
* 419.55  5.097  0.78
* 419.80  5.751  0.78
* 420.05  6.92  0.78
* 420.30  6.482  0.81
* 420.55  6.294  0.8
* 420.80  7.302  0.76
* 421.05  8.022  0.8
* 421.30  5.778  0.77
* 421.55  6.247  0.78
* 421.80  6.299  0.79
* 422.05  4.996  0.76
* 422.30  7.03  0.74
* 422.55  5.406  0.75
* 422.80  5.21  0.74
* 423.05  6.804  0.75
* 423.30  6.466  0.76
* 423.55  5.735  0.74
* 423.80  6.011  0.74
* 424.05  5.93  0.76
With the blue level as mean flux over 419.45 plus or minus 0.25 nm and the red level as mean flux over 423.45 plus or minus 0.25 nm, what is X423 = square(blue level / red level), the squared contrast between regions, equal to 0.89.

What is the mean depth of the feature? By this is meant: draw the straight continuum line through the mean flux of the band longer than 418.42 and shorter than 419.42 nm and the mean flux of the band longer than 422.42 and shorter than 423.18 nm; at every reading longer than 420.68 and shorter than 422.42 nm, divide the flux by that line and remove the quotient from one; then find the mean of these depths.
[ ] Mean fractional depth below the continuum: -0.13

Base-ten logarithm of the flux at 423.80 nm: 0.78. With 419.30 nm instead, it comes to 0.81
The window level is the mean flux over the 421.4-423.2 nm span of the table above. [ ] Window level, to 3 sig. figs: 6.00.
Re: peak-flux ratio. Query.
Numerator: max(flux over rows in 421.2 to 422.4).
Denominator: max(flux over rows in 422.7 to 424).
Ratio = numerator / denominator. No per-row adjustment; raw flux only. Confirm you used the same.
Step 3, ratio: 1.03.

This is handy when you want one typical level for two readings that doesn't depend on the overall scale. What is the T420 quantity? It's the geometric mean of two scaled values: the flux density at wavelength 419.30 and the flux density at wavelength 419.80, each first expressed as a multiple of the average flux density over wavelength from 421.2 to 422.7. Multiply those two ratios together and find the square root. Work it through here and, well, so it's 1.02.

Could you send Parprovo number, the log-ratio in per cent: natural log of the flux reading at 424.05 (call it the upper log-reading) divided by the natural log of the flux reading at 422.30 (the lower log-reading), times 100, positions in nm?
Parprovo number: 91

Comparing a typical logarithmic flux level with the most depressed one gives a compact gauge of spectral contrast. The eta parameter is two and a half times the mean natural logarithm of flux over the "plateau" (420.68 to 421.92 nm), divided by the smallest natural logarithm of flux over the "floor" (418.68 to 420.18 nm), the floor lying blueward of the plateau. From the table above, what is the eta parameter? 2.92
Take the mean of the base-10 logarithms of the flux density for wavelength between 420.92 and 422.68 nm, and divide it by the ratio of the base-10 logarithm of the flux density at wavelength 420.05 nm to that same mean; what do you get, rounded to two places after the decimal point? 0.75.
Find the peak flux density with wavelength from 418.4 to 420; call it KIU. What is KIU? 6.43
